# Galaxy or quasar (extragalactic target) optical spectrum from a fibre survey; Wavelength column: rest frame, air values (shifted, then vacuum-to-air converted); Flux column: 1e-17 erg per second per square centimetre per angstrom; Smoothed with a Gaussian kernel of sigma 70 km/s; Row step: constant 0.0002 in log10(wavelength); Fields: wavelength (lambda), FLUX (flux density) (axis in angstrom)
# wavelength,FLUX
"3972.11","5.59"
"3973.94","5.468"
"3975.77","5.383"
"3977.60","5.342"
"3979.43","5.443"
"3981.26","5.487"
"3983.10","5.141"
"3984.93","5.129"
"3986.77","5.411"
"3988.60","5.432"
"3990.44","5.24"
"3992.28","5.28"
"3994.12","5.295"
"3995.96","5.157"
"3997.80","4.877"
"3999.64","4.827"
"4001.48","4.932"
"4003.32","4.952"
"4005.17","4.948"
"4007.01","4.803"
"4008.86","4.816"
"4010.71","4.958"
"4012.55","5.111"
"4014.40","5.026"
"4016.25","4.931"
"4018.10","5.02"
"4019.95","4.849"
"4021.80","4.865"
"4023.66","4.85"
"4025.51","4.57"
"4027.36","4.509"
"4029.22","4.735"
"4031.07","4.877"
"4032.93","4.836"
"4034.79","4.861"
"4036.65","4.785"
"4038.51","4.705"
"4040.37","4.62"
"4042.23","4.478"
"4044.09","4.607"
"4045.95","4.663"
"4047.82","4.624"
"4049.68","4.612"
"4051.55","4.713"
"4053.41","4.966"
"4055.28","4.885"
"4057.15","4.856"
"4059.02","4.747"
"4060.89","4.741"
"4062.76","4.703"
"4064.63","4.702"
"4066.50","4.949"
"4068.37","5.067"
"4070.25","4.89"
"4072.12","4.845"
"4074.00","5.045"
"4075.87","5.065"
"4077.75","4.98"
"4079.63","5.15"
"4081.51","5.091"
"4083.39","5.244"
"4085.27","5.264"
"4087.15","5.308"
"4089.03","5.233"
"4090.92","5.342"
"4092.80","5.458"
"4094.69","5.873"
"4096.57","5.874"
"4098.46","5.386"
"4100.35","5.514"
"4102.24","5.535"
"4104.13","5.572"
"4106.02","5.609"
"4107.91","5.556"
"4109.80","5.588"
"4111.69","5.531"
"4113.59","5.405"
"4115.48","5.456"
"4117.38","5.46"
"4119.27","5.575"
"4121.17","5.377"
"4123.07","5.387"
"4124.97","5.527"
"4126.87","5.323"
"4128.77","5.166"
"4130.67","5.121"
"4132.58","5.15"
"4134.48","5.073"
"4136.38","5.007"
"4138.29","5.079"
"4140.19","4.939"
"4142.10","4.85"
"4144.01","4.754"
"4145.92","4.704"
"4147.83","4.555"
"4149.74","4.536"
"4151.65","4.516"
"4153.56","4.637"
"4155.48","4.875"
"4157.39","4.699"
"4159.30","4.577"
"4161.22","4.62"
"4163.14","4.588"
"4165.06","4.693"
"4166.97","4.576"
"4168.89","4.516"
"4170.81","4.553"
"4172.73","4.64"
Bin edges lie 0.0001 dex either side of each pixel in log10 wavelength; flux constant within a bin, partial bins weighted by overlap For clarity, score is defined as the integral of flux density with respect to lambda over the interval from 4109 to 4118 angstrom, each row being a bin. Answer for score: 49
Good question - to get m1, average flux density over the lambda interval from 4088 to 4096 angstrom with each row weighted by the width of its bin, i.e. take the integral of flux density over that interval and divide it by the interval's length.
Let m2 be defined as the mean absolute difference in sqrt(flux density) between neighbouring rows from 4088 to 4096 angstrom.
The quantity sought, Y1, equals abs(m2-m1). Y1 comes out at 5.45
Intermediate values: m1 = 5.5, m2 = 0.045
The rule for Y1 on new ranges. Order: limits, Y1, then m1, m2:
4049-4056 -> 4.76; 4.8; 0.033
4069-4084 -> 5.01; 5.0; 0.023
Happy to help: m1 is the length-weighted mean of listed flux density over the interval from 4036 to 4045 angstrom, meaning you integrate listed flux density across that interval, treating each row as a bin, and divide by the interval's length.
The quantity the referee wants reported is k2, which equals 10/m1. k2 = 2.16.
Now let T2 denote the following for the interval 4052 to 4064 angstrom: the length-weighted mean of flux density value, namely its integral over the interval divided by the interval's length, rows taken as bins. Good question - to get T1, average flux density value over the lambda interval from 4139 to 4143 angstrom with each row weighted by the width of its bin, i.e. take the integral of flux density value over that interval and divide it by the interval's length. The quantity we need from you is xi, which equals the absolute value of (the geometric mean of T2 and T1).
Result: 4.86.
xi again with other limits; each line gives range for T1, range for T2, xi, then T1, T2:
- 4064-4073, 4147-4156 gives 4.75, 4.90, 4.6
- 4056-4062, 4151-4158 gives 4.73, 4.78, 4.7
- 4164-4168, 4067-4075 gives 4.80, 4.64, 5.0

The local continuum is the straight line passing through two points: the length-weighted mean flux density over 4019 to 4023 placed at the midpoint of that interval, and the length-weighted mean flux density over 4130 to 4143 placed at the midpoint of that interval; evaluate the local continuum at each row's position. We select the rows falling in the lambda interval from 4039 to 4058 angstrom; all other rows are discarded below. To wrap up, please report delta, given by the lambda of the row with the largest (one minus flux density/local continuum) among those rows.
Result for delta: 4042.23 angstrom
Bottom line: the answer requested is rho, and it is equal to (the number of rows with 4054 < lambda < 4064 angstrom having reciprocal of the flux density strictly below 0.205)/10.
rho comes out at 0.10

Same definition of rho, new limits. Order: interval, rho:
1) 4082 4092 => 0.50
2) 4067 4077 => 0.40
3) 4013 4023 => 0.30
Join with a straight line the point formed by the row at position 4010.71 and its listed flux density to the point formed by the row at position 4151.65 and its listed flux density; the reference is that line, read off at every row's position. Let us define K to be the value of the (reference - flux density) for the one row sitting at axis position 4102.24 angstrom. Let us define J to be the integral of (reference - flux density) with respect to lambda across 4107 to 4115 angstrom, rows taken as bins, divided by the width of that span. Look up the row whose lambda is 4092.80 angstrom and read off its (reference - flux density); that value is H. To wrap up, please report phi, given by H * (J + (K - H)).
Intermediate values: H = -0.8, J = -0.87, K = -0.86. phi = 0.7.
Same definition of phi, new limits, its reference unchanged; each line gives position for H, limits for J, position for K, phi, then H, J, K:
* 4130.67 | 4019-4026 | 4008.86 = -0.4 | -0.5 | 0.12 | 0.15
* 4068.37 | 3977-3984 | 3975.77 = 0.1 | -0.3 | -0.30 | -0.32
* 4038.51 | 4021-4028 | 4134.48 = -0.1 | 0.2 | 0.21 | -0.50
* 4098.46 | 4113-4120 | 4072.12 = 0.2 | -0.7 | -0.85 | -0.08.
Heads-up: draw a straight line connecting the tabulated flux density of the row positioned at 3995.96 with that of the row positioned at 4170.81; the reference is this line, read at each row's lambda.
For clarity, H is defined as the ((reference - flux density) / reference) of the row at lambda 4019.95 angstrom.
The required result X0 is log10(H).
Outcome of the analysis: -1.35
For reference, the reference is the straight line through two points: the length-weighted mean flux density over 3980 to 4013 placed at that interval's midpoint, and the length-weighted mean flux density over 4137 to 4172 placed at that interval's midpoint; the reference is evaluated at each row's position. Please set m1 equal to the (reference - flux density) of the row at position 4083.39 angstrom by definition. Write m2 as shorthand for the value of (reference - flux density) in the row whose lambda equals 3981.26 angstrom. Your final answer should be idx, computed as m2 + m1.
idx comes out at -0.71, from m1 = -0.37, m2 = -0.34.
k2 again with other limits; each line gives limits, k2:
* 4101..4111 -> 1.79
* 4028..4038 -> 2.08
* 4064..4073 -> 2.04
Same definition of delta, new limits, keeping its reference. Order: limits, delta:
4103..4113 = 4111.69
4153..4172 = 4168.89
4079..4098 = 4081.51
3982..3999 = 3997.80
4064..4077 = 4064.63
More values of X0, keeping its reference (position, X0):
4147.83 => -1.78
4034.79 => -1.49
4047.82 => -1.15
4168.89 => -2.02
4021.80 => -1.40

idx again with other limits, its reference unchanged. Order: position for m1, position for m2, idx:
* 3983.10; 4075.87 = -0.17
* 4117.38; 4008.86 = -0.42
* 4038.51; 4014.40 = 0.32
